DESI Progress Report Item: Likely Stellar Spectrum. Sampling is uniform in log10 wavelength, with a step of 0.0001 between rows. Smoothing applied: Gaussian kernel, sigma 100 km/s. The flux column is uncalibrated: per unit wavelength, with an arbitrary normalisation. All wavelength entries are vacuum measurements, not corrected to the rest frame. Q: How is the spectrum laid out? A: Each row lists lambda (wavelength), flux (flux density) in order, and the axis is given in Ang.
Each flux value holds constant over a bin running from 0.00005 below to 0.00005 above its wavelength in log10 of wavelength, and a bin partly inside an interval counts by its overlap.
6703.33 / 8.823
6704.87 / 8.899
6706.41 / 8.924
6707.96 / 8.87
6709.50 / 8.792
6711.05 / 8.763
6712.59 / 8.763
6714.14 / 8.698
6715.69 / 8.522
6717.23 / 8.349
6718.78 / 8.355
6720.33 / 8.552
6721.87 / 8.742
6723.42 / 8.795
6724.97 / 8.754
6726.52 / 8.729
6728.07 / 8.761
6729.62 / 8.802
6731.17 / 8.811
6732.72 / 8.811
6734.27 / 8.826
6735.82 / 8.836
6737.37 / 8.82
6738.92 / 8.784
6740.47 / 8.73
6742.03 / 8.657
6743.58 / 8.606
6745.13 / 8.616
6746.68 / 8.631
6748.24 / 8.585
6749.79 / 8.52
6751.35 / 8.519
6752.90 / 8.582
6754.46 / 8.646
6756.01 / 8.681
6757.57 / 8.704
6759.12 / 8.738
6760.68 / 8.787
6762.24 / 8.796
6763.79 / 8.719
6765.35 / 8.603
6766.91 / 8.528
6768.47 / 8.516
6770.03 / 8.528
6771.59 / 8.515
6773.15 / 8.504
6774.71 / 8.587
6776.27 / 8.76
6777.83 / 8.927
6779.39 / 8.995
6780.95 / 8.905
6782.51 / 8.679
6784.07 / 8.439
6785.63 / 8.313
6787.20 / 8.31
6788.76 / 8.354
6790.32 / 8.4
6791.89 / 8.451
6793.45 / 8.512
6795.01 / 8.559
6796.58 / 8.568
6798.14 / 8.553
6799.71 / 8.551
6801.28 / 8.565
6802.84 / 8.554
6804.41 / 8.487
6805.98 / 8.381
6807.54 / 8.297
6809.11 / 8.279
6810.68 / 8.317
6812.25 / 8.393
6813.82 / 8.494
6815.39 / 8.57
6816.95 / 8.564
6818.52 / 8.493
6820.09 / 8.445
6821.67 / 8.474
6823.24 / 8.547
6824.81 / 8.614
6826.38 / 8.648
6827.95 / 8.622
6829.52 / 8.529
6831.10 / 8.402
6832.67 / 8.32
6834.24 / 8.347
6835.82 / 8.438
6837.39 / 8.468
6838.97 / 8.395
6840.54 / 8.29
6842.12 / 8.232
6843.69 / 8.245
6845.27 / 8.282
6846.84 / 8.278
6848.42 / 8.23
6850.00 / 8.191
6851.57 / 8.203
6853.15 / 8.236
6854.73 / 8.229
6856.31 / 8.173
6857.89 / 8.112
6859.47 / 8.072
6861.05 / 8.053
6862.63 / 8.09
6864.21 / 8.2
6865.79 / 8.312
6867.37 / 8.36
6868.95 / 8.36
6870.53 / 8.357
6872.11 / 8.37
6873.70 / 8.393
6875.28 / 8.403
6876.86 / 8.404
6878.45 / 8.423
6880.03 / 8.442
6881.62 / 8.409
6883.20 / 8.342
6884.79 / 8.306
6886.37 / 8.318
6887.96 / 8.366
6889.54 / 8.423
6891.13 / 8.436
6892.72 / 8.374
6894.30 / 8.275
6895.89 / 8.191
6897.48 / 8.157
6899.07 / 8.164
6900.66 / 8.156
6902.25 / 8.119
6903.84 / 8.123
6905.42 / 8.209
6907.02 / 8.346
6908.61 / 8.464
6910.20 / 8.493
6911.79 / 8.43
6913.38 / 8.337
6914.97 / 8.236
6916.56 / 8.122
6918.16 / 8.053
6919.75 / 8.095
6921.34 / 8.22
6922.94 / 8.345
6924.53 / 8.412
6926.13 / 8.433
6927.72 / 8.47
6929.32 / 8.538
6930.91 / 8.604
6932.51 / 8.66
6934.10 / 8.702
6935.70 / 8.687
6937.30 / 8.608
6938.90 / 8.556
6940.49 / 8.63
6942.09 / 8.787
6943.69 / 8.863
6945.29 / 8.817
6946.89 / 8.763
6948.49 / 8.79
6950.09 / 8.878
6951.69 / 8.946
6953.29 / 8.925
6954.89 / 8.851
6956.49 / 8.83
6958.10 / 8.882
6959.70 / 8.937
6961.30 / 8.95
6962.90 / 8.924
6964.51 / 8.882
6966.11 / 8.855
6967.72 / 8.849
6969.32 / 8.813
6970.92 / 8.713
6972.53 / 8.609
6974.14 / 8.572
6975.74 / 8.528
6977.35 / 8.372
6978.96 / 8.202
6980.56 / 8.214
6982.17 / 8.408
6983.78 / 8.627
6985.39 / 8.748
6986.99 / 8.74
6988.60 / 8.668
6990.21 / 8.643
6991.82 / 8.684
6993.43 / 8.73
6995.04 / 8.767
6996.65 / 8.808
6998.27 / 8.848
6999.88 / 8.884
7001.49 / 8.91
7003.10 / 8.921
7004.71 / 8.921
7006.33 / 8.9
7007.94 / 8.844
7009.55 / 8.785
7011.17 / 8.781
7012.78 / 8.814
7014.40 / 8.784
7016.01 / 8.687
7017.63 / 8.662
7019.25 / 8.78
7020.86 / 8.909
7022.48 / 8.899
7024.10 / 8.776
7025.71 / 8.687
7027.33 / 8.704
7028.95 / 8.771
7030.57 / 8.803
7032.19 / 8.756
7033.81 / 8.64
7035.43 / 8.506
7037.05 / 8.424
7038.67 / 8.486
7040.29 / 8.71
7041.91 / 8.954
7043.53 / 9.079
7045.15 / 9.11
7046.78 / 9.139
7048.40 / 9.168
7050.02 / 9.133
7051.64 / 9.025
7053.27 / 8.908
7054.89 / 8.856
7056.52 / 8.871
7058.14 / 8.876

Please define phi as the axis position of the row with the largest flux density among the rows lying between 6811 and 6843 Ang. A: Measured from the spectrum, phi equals 6826.38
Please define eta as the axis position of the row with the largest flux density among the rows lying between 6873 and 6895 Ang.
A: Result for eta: 6880.03 Ang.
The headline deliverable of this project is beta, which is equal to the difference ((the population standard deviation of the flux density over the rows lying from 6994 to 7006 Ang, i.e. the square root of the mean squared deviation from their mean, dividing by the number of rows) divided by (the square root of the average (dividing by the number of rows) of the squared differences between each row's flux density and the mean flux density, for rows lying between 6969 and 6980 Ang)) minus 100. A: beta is -99.7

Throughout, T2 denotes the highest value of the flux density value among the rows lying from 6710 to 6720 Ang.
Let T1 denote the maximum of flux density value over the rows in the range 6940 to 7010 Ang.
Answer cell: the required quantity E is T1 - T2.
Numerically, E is 0.2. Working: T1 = 8.95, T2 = 8.763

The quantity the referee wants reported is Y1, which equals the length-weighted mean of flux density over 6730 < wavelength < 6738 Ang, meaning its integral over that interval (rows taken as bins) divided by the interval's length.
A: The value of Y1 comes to 8.82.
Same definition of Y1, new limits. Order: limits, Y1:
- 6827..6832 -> 8.52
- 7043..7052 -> 9.12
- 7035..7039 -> 8.47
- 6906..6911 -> 8.41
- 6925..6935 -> 8.56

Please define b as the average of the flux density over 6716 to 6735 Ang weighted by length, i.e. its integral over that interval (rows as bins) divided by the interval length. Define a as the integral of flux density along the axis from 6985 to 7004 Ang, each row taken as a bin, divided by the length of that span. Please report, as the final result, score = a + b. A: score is 17.5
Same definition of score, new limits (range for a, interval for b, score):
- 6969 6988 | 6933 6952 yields 17.3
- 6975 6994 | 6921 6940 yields 17.1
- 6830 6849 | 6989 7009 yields 17.1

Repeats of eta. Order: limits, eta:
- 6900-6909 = 6908.61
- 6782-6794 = 6782.51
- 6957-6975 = 6961.30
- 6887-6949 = 6943.69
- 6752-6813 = 6779.39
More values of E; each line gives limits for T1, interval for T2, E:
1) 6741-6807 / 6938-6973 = 0.0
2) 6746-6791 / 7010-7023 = 0.1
